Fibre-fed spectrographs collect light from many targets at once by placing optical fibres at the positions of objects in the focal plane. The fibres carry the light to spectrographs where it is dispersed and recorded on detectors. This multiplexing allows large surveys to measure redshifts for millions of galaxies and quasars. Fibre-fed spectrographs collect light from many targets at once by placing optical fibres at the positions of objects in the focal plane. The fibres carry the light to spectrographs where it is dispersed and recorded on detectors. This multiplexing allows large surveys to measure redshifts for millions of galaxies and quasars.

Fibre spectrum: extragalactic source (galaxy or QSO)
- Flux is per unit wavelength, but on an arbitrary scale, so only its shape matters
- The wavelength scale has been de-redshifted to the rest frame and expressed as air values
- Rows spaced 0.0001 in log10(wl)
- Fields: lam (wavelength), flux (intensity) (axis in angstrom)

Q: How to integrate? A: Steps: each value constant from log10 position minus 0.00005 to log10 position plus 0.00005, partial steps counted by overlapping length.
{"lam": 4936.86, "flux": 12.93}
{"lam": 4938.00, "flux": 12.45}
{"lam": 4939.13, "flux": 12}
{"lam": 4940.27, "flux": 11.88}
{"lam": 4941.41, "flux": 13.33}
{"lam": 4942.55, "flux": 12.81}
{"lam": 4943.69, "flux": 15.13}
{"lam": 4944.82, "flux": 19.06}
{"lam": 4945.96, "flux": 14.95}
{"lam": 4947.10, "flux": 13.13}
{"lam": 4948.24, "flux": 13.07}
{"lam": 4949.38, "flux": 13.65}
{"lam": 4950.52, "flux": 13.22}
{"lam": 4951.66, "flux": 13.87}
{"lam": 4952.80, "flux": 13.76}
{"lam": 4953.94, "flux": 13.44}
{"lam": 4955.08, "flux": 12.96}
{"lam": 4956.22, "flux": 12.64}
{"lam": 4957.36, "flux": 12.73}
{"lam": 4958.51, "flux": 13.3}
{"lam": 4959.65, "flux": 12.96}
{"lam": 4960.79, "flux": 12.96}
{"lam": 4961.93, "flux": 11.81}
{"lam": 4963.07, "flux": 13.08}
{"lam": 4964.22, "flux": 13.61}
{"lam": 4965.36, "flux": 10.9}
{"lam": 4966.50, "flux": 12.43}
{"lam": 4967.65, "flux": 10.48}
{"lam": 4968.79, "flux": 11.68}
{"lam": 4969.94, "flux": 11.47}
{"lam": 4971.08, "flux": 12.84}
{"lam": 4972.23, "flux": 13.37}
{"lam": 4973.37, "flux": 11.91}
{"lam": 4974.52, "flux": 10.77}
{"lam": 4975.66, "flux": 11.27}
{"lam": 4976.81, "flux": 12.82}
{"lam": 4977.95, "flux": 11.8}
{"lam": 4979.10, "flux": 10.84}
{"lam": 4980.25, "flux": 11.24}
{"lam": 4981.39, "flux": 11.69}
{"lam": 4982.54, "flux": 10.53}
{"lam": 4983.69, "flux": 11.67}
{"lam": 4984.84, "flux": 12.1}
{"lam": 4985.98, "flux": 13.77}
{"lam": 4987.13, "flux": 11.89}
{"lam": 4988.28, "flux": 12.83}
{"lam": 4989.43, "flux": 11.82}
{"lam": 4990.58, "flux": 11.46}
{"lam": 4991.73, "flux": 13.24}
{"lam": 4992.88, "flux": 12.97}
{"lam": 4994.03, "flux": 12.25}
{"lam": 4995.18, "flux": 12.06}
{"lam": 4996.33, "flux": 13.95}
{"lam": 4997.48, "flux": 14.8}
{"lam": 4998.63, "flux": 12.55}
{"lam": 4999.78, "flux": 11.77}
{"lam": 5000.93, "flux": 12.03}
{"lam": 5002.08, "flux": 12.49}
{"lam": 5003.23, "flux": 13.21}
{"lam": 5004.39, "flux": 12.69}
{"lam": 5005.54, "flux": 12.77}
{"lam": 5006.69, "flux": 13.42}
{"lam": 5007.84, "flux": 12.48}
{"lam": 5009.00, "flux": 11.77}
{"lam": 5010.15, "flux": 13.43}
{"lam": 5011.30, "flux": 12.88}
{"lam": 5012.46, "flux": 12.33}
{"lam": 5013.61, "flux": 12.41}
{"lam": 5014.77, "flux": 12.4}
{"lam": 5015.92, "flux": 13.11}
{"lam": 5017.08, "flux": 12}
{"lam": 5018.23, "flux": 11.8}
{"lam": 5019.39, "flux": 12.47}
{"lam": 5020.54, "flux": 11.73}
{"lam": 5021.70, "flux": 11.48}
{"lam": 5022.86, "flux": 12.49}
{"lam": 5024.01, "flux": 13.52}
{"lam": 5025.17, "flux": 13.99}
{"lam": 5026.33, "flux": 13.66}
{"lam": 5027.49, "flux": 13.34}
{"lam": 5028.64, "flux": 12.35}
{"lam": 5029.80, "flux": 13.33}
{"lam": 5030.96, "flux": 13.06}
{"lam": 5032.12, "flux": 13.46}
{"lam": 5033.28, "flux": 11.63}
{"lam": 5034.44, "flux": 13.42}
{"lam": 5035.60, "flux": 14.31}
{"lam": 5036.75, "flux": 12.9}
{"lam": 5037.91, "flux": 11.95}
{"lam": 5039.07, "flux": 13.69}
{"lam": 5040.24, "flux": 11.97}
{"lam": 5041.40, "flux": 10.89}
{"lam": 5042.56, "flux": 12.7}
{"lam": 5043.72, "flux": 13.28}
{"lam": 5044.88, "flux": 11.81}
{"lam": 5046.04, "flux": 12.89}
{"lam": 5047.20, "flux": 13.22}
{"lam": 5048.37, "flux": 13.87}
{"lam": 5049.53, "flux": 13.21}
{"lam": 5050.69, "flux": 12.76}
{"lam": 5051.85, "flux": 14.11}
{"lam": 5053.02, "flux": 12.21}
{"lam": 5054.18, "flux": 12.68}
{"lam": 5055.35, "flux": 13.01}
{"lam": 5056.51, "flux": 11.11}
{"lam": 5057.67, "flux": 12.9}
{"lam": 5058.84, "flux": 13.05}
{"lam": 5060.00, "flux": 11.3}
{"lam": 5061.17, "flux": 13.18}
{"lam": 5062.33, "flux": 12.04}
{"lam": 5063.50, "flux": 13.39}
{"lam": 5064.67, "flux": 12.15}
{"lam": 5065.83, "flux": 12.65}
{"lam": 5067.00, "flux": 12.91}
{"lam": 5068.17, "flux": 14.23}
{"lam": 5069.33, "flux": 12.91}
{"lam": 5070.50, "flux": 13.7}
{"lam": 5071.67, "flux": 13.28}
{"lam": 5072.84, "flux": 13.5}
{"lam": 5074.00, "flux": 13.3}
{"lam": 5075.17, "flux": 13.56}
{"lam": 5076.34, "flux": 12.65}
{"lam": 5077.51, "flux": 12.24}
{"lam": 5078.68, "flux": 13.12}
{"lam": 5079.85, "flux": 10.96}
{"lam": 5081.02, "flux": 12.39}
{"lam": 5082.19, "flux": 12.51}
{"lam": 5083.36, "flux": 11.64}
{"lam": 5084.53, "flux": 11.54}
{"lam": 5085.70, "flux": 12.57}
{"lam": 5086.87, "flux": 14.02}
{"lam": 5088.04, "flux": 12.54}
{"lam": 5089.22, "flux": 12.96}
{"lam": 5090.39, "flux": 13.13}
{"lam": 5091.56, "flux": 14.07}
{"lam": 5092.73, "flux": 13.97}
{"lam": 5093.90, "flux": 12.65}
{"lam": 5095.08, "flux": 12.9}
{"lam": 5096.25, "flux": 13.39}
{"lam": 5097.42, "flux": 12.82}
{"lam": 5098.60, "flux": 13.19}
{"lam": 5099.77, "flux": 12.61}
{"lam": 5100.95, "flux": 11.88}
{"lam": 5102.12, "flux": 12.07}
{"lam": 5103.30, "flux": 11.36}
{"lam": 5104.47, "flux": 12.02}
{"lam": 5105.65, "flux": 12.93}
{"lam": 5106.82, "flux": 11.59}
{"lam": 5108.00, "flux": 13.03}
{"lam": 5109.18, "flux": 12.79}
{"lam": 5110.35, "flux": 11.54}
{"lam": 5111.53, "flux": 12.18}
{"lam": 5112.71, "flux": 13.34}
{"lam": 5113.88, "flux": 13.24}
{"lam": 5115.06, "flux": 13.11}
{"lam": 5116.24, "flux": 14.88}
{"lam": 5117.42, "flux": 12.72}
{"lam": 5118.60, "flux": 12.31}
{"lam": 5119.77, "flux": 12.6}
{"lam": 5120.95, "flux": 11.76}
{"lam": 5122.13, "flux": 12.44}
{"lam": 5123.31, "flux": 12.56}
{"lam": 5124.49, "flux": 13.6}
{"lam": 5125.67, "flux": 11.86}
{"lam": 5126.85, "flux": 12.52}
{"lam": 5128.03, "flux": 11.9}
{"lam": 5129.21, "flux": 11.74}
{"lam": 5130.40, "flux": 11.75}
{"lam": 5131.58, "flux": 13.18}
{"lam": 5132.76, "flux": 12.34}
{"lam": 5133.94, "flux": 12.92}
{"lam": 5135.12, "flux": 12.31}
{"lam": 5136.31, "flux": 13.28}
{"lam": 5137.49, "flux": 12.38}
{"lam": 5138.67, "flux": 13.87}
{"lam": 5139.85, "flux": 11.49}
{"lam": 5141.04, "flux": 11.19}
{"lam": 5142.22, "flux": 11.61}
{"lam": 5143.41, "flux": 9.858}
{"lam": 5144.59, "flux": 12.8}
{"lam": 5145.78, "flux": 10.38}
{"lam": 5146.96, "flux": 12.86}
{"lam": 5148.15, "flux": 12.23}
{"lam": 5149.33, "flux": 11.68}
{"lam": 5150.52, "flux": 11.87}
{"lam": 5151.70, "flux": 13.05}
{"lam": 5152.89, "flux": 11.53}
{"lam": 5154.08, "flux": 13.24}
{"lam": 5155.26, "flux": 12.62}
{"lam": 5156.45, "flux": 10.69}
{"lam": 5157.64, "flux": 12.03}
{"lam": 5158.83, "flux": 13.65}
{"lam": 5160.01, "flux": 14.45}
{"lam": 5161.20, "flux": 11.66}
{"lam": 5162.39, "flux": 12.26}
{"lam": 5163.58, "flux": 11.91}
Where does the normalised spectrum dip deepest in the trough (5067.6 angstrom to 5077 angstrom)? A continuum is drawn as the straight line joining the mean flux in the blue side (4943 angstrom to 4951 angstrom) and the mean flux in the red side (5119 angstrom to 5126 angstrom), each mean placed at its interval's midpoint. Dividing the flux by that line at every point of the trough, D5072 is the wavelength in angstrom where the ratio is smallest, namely 5076.34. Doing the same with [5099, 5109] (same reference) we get 5103.30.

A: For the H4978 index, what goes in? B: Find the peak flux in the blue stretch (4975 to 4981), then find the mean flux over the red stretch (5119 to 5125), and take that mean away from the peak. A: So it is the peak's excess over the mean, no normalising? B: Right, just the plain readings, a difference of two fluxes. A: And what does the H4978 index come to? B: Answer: 0.2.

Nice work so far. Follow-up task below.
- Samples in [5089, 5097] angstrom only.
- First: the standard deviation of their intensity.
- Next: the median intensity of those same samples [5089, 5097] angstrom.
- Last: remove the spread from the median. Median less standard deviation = 12.6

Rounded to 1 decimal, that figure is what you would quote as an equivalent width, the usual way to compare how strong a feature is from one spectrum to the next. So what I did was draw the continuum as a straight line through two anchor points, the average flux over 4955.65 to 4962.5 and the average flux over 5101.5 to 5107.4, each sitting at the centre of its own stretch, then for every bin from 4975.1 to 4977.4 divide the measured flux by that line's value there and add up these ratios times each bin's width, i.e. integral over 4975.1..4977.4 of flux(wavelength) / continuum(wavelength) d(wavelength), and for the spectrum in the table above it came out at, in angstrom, 2.2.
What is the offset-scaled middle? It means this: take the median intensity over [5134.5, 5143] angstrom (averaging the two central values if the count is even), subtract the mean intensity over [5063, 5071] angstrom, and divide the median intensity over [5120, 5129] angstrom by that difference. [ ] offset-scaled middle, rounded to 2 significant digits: -15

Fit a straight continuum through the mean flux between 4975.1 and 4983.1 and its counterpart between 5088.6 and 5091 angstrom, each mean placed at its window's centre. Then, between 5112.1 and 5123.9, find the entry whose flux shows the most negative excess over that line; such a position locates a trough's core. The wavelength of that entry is 5120.95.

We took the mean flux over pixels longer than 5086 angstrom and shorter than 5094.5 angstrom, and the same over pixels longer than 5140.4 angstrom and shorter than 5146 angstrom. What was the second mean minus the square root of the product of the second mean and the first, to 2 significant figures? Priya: -1.0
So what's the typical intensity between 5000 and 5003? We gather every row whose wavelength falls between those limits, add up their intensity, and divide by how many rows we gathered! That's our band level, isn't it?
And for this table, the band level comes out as 12.3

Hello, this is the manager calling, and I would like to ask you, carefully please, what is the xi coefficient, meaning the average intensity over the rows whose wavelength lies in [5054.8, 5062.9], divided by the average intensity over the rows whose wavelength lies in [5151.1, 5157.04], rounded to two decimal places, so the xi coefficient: 1.01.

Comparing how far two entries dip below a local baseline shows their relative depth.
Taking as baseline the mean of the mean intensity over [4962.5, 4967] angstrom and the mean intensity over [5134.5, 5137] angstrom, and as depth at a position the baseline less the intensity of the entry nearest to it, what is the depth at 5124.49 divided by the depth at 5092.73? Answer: 0.7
